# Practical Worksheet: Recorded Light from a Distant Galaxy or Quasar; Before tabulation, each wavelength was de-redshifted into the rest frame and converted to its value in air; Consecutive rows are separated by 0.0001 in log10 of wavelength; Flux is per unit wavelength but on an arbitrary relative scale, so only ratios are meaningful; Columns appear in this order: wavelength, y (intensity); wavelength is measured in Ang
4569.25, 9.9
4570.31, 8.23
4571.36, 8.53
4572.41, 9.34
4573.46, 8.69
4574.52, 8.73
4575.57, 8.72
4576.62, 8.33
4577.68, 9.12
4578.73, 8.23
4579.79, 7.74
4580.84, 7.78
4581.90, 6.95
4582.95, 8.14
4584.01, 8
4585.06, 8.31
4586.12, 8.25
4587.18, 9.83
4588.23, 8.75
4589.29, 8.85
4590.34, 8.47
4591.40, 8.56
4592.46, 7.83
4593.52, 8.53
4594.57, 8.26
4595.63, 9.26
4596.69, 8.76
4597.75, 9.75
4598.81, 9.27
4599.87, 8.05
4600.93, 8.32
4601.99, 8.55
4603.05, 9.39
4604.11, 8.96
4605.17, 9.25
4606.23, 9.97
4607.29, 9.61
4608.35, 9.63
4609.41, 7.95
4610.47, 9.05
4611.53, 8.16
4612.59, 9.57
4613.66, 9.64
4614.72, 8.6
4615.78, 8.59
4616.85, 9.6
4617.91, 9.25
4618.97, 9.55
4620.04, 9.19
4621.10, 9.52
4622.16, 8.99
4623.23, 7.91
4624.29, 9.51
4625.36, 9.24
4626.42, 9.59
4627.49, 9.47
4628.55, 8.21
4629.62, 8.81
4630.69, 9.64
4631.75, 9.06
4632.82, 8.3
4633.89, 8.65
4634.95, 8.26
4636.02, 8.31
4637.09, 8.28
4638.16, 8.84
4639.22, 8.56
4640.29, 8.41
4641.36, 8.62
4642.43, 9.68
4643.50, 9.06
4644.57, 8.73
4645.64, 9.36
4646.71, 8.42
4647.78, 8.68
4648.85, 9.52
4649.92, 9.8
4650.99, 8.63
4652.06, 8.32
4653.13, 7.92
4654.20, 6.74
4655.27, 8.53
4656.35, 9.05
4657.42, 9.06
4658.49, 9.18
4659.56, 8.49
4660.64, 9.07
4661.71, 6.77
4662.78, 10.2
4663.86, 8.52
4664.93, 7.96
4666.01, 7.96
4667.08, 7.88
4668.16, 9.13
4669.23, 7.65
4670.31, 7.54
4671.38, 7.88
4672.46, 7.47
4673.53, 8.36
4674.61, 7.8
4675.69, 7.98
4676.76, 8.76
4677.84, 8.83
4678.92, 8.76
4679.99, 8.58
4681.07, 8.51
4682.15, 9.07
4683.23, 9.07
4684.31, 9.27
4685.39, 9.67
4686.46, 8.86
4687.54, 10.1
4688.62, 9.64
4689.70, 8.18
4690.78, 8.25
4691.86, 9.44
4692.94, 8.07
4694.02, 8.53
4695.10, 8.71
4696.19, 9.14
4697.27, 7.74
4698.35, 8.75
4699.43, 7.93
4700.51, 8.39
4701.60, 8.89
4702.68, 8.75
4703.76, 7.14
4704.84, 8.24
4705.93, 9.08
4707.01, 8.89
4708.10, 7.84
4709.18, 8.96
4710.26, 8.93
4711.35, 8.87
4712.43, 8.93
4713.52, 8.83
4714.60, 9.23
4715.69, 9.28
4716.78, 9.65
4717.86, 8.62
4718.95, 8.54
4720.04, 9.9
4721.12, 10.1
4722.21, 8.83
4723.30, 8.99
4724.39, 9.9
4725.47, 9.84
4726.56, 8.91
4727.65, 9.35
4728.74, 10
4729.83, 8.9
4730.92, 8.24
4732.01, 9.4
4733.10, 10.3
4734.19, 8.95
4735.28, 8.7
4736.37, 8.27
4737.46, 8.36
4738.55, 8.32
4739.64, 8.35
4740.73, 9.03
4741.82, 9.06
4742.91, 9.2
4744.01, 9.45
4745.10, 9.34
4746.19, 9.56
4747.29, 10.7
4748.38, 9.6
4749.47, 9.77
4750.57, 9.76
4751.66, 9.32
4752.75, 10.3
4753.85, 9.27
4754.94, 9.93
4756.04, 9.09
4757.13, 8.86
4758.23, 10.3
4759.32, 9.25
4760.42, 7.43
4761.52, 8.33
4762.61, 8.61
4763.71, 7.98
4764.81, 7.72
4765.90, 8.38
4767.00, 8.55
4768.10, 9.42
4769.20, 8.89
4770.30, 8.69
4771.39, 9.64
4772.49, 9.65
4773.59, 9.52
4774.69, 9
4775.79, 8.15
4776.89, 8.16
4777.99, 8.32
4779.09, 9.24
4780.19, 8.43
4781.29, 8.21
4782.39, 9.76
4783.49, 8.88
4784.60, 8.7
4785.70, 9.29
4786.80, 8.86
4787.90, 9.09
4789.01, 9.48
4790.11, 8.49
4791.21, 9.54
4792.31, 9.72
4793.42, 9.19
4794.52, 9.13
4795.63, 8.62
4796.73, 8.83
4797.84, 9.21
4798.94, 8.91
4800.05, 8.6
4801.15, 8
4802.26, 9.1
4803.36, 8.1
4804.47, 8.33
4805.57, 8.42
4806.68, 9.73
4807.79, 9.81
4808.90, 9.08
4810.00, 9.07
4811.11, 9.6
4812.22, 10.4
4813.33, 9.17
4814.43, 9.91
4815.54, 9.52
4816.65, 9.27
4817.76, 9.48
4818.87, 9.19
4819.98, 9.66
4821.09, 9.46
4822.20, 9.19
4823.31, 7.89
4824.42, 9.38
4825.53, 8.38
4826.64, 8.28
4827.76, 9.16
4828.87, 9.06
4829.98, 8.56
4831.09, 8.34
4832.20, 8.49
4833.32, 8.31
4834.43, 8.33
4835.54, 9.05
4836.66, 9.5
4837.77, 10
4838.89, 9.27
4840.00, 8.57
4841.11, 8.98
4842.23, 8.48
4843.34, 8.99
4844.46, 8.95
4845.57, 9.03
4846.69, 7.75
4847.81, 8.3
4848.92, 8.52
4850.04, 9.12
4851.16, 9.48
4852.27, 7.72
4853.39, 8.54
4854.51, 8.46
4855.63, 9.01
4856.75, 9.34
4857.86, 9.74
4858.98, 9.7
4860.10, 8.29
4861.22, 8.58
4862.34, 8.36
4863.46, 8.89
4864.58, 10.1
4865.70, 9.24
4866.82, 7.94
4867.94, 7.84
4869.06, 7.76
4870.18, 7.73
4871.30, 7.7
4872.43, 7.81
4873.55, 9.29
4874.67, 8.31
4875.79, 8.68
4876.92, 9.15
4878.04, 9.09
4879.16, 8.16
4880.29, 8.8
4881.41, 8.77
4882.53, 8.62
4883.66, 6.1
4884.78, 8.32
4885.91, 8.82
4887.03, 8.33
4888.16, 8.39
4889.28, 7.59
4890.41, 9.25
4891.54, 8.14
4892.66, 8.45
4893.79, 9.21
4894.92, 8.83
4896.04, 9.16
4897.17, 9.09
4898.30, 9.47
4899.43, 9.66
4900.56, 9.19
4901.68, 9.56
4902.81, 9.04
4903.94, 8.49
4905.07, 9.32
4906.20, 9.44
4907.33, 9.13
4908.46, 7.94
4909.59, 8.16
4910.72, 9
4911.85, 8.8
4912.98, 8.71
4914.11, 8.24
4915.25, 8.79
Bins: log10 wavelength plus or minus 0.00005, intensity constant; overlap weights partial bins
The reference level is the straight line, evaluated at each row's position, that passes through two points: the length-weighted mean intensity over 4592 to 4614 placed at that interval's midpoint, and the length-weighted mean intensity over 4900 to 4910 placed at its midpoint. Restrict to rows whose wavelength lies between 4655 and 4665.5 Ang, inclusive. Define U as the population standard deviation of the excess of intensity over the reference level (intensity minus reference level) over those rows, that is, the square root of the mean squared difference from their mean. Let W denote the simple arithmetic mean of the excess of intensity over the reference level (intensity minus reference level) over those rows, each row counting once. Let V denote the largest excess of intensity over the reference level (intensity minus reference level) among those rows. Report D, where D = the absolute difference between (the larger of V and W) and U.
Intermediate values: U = 0.85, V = 1.3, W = -0.3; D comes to 0.4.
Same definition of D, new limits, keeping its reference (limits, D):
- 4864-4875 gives 0.4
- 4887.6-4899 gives 0.0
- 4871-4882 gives 0.2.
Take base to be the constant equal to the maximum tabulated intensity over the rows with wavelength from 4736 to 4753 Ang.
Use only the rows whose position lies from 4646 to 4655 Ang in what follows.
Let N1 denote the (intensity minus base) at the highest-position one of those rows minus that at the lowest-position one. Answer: -1.7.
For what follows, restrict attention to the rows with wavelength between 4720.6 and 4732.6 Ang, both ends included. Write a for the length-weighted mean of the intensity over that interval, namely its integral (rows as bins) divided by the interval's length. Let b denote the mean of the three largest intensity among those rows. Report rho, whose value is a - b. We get -0.69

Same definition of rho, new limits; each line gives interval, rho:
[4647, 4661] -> -0.82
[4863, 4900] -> -1.18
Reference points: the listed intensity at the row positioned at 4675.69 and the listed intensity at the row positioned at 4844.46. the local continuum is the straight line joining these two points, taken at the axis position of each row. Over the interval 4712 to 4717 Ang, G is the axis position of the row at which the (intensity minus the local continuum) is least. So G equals 4713.52 Ang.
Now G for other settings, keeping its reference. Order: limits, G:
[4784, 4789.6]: 4784.60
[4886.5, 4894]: 4889.28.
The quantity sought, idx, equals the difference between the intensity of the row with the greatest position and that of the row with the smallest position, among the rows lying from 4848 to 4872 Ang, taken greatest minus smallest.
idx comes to -0.8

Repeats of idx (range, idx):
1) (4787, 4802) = -1.1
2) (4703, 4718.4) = 1.5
